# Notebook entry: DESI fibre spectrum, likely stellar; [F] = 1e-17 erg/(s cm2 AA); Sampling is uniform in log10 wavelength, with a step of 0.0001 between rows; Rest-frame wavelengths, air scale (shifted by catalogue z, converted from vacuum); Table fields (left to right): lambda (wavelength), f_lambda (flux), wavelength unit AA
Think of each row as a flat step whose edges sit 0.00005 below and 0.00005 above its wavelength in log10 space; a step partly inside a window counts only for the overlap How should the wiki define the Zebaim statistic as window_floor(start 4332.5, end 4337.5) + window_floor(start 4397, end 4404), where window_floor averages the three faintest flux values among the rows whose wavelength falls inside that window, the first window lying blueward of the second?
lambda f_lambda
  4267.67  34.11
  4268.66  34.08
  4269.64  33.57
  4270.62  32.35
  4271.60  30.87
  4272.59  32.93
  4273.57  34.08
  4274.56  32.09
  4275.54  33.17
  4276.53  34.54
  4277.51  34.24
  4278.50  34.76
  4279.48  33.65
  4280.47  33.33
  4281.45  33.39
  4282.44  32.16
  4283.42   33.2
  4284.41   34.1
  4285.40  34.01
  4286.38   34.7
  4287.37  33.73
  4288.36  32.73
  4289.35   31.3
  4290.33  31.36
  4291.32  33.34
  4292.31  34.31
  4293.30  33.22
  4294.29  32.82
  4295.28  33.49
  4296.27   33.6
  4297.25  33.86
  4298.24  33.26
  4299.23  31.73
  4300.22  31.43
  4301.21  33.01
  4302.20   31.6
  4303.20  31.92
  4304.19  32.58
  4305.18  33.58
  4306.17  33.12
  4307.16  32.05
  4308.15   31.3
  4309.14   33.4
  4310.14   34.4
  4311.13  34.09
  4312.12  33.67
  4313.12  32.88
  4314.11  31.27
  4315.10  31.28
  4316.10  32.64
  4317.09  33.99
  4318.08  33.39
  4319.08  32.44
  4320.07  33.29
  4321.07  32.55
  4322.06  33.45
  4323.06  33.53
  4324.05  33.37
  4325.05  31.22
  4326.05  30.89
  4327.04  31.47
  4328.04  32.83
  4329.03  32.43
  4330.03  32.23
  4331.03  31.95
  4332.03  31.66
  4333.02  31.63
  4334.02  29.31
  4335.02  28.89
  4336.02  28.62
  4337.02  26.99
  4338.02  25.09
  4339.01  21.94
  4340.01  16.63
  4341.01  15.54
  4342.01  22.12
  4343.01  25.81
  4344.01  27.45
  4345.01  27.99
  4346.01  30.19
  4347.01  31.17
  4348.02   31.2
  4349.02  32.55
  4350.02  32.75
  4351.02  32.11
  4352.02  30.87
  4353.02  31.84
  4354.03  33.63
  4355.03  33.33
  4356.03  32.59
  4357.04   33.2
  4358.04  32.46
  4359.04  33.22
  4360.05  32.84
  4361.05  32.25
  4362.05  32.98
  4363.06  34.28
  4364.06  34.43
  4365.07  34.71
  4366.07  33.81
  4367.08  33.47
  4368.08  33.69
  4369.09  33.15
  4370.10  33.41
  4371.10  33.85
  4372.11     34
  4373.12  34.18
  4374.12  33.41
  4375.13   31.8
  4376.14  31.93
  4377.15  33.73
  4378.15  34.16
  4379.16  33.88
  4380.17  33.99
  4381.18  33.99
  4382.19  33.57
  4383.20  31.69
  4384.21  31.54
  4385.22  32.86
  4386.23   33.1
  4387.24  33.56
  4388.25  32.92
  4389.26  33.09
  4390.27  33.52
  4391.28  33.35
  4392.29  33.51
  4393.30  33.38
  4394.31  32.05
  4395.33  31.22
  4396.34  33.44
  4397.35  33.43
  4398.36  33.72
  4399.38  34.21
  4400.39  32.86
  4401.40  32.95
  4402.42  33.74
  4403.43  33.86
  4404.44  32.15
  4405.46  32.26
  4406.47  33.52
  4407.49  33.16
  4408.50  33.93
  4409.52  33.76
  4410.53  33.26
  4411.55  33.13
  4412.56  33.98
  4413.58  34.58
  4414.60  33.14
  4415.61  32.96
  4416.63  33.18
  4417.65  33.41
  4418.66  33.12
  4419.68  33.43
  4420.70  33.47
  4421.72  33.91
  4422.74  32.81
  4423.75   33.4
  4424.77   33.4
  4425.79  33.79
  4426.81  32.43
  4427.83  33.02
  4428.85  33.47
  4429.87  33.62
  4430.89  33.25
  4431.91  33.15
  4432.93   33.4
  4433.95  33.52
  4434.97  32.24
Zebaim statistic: 61.2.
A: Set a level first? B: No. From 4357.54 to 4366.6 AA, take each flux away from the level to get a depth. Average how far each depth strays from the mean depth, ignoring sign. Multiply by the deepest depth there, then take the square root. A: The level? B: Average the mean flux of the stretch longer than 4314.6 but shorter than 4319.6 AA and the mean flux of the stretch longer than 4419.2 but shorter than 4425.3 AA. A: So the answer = 0.80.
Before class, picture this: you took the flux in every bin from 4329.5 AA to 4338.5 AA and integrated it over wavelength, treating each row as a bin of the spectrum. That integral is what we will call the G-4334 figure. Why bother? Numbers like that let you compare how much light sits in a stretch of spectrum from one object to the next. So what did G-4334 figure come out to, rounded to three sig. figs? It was 266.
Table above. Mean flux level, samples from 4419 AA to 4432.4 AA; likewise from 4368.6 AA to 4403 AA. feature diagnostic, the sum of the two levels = 66.5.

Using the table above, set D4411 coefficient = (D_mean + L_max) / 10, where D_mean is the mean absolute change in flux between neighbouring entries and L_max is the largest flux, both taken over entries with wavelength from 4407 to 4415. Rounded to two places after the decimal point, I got 3.52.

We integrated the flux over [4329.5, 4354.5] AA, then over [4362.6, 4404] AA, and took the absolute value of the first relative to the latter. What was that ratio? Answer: 0.51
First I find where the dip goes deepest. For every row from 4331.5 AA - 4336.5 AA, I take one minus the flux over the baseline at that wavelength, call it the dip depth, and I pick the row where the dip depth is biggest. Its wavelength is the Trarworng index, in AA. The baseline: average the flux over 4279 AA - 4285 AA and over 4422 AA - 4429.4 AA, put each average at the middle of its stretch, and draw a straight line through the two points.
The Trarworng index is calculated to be 4336.02 AA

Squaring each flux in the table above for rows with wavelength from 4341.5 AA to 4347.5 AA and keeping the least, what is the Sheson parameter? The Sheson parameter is 489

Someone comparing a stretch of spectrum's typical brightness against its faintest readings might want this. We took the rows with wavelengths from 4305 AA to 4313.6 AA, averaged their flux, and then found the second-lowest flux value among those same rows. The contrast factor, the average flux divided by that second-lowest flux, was 1.03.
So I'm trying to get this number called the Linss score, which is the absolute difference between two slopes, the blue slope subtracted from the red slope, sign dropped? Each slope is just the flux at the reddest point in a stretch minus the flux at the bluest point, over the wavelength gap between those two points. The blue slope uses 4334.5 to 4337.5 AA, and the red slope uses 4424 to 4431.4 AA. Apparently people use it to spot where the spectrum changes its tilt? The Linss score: 0.9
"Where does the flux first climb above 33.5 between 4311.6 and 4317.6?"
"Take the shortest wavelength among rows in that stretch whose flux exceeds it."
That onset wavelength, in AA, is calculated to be 4312.12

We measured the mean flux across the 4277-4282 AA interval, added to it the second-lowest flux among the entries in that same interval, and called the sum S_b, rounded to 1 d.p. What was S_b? 67.3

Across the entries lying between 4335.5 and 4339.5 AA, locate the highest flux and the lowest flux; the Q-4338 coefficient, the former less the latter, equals 6.7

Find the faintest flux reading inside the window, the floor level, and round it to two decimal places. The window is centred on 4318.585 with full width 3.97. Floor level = 32.44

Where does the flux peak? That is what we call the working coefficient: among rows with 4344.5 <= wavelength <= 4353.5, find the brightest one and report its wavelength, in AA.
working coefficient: 4350.02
